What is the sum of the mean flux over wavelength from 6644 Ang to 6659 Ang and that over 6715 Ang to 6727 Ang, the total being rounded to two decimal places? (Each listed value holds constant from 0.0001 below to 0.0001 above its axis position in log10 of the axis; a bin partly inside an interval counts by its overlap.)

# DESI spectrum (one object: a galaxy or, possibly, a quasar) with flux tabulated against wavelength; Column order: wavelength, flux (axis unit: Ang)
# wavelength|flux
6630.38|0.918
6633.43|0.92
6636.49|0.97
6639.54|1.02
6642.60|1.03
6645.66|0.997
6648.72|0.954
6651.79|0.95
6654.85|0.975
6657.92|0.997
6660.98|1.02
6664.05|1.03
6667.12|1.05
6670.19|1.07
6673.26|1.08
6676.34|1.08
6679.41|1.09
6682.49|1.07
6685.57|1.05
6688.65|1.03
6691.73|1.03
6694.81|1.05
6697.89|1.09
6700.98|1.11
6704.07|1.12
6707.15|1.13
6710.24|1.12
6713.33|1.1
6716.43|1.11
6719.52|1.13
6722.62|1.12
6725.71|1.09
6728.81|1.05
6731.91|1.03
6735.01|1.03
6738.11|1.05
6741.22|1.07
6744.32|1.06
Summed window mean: 2.09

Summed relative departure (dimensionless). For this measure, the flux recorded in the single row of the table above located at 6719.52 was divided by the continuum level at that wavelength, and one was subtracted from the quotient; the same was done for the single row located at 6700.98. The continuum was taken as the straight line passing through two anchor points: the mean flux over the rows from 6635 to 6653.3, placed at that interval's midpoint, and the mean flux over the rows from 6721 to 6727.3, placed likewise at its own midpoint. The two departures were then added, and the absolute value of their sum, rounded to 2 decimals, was 0.07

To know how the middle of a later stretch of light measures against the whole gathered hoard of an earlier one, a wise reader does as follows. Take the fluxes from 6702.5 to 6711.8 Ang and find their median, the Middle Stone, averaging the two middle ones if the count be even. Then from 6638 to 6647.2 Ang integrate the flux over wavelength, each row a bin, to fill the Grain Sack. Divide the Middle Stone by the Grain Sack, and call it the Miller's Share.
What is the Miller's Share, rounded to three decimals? 0.120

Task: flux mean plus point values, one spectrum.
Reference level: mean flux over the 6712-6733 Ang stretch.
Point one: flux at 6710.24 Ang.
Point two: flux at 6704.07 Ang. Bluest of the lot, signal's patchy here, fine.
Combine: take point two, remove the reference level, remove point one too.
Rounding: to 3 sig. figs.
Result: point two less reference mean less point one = -1.09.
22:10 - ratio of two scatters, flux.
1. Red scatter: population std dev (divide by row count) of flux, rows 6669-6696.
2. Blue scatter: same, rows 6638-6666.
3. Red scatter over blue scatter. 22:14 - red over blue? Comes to 0.7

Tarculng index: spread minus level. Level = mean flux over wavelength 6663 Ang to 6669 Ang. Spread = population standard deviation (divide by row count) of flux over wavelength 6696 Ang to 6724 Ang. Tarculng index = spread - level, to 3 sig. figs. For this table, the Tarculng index -1.03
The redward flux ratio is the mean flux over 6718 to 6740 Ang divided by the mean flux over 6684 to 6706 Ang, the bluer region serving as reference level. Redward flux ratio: 1.00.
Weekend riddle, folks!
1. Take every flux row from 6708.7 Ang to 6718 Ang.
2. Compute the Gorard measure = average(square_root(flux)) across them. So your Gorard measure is 1.05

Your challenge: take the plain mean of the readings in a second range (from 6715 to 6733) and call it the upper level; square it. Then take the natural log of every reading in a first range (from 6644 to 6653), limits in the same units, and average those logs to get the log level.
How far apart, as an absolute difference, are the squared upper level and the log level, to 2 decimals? 1.22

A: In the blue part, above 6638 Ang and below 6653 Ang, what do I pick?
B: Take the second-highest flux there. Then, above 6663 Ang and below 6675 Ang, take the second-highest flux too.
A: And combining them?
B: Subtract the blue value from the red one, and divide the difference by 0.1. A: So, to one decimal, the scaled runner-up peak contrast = 0.5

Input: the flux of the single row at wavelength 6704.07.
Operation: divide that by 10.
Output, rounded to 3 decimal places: 0.112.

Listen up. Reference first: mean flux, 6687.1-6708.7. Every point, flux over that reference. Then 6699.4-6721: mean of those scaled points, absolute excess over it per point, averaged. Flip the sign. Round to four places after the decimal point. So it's -0.0083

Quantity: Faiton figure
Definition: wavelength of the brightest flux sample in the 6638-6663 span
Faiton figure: 6642.60 Ang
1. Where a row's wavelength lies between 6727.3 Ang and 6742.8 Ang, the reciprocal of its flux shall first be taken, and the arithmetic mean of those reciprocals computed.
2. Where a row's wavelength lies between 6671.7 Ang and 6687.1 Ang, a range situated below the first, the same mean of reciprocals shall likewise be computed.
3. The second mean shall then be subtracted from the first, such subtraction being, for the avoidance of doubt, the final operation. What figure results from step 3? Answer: 0.025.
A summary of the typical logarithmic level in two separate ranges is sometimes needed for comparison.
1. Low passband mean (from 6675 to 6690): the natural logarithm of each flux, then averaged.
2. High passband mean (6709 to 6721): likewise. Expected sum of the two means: 0.17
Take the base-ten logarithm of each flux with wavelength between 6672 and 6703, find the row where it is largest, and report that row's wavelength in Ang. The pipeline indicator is 6700.98 Ang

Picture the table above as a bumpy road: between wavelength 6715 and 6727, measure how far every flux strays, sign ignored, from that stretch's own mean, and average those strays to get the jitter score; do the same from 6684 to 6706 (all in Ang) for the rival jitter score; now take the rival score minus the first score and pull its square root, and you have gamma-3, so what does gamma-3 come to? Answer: 0.14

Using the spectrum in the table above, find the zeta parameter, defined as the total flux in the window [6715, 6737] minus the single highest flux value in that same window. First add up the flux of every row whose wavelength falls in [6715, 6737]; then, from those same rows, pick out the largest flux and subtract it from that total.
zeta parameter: 6.43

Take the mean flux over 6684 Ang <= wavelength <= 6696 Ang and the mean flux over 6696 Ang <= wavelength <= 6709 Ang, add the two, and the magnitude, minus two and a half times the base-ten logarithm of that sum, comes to -0.832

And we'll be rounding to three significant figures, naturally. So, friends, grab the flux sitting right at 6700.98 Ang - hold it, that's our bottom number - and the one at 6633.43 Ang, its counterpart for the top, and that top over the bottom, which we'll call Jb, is 0.829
